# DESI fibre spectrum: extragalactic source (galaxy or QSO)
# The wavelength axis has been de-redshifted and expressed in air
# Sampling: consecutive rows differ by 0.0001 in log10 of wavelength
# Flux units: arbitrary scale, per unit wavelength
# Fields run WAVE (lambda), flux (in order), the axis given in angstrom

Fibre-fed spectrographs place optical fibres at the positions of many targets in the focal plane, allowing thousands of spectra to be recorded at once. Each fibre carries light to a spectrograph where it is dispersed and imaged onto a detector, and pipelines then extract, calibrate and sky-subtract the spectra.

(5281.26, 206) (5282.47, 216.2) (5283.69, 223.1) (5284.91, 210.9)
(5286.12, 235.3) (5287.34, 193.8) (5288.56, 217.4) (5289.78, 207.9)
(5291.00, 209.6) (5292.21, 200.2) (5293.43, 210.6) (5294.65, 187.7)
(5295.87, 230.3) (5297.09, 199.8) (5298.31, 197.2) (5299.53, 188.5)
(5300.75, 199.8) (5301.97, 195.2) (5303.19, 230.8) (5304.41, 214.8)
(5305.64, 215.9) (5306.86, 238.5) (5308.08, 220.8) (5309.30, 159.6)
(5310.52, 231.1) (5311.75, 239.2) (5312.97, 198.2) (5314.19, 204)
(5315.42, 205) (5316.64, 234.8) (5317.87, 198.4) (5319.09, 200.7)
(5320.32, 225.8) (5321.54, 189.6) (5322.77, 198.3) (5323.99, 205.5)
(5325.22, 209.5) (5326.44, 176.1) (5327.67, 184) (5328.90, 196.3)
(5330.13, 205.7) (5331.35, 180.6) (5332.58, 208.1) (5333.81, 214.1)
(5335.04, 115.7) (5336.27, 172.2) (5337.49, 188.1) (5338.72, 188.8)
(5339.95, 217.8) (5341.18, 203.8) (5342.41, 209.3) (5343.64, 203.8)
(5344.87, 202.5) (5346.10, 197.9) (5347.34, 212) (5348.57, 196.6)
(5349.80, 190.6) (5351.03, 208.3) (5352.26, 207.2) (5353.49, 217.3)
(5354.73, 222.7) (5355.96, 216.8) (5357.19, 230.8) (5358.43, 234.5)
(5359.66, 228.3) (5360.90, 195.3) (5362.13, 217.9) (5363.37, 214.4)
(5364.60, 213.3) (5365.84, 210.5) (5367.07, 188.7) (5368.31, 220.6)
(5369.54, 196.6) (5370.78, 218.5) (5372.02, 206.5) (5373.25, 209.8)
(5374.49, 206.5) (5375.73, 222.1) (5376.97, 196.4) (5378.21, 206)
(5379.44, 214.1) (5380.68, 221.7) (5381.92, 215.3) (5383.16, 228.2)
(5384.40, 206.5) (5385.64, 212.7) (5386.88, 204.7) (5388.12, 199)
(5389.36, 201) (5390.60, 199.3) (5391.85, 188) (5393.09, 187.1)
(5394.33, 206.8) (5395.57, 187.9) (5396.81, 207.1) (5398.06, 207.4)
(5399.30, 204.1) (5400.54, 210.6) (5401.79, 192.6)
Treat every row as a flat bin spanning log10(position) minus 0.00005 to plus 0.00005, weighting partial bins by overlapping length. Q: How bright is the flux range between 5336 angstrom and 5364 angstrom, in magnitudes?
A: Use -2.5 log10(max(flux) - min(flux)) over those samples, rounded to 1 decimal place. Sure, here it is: -4.5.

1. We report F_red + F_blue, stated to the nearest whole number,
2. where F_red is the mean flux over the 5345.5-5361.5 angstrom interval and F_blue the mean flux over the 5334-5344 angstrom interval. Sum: 400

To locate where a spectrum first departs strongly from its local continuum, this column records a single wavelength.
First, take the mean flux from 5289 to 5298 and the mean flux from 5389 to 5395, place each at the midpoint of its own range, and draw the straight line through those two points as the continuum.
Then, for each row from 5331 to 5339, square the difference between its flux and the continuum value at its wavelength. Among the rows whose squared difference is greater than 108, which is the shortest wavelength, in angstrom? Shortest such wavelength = 5331.35 angstrom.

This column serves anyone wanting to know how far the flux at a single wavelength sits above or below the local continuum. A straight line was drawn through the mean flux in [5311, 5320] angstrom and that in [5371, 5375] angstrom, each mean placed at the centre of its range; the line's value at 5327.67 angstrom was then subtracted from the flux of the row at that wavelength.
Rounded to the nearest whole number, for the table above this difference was -27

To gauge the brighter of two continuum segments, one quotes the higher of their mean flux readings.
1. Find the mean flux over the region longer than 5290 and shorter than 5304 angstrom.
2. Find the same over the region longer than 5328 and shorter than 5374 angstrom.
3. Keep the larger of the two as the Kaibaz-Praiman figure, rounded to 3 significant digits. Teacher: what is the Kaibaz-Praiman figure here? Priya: 205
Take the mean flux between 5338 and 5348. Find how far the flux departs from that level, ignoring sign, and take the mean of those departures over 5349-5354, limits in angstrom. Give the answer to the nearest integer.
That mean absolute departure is 8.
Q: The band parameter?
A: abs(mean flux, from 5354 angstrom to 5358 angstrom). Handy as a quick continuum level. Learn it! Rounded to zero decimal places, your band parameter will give 223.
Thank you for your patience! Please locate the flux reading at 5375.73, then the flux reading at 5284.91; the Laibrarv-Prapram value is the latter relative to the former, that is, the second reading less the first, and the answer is -11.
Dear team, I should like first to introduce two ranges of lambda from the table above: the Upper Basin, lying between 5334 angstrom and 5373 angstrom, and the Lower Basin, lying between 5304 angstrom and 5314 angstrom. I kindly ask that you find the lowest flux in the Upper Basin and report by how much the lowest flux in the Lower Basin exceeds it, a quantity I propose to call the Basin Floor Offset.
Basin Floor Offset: 44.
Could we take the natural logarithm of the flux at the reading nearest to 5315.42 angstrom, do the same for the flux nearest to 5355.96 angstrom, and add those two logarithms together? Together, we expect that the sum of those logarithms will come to 10.7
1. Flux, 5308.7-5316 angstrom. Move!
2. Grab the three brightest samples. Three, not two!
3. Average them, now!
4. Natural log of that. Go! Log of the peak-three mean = 5.42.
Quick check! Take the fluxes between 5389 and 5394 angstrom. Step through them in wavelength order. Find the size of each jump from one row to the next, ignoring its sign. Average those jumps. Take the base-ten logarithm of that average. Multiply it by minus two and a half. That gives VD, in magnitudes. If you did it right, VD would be -1.7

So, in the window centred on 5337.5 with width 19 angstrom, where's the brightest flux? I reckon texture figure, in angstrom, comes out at 5339.95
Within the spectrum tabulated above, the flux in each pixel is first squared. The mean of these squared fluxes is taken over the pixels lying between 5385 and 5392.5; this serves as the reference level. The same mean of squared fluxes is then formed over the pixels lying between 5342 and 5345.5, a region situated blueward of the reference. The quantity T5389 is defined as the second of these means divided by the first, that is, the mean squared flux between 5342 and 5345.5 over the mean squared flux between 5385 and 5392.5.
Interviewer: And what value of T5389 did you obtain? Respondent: 1.04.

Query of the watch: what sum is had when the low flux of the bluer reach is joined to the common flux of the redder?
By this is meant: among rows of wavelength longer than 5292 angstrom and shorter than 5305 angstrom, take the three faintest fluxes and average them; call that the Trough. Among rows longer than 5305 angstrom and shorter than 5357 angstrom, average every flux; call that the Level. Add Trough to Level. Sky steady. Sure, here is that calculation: 393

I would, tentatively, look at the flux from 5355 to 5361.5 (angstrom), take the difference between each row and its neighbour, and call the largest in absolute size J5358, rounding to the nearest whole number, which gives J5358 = 33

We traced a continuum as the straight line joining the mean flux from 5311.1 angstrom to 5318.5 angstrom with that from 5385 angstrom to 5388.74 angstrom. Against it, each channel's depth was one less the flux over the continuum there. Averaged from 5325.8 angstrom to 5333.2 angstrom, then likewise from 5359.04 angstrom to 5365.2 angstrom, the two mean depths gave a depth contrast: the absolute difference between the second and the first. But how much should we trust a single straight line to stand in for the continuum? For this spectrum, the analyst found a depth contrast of 0.121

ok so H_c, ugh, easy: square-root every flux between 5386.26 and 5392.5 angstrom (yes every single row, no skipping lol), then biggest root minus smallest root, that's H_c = 0.6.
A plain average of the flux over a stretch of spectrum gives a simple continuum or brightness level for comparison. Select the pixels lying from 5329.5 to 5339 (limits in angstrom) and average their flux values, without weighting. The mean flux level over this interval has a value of 184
